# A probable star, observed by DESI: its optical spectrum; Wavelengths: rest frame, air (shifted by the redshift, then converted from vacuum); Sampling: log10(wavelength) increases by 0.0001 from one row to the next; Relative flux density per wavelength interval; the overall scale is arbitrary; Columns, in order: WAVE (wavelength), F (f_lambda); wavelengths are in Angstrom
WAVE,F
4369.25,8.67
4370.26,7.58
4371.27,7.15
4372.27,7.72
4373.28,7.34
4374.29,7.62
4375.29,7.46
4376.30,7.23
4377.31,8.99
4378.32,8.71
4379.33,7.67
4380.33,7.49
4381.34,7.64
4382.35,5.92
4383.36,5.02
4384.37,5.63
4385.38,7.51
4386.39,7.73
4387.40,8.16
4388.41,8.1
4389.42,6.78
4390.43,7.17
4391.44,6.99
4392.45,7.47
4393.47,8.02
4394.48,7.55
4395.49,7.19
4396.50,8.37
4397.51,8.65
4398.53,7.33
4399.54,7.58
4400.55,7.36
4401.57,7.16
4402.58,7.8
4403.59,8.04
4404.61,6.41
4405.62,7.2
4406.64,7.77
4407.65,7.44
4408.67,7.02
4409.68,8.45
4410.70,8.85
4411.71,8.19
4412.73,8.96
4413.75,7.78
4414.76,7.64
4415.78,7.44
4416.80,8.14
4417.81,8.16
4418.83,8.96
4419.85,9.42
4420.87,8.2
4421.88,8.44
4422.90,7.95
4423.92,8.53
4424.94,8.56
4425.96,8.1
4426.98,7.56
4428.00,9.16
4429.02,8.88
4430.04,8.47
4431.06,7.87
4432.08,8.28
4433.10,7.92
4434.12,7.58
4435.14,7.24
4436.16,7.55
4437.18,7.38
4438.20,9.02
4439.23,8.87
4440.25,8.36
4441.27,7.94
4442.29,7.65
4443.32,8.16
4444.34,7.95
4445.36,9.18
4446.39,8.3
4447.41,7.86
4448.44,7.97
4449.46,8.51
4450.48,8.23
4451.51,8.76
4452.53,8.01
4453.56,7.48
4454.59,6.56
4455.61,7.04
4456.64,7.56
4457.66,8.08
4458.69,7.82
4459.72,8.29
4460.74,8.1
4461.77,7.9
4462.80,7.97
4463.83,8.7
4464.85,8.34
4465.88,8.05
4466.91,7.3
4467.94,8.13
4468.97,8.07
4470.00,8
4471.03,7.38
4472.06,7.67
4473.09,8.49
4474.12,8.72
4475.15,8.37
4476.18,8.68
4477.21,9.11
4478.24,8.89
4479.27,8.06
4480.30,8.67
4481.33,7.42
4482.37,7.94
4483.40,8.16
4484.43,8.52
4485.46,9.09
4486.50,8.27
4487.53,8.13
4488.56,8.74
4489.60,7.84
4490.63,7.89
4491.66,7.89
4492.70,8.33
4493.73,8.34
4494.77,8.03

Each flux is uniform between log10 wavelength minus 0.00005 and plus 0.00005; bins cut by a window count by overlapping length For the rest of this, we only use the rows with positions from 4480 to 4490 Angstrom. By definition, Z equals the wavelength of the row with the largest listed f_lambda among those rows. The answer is 4485.46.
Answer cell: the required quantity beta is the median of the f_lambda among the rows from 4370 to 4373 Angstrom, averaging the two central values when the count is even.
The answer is 7.6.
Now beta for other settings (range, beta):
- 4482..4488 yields 8.2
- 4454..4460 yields 7.7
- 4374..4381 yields 7.6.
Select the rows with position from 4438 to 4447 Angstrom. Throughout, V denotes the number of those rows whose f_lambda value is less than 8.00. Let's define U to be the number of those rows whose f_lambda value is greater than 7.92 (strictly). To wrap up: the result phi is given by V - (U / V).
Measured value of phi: 0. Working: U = 8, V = 3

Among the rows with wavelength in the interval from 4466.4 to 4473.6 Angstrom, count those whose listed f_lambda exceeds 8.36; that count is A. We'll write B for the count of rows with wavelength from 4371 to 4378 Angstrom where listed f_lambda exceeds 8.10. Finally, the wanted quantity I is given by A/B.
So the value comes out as 1.0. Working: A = 1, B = 1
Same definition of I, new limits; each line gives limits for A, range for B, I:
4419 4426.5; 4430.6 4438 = 4.0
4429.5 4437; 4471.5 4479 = 0.2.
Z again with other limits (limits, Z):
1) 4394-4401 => 4397.51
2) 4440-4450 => 4445.36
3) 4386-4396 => 4387.40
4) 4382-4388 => 4387.40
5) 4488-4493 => 4488.56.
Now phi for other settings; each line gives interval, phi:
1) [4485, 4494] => 1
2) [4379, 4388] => 8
